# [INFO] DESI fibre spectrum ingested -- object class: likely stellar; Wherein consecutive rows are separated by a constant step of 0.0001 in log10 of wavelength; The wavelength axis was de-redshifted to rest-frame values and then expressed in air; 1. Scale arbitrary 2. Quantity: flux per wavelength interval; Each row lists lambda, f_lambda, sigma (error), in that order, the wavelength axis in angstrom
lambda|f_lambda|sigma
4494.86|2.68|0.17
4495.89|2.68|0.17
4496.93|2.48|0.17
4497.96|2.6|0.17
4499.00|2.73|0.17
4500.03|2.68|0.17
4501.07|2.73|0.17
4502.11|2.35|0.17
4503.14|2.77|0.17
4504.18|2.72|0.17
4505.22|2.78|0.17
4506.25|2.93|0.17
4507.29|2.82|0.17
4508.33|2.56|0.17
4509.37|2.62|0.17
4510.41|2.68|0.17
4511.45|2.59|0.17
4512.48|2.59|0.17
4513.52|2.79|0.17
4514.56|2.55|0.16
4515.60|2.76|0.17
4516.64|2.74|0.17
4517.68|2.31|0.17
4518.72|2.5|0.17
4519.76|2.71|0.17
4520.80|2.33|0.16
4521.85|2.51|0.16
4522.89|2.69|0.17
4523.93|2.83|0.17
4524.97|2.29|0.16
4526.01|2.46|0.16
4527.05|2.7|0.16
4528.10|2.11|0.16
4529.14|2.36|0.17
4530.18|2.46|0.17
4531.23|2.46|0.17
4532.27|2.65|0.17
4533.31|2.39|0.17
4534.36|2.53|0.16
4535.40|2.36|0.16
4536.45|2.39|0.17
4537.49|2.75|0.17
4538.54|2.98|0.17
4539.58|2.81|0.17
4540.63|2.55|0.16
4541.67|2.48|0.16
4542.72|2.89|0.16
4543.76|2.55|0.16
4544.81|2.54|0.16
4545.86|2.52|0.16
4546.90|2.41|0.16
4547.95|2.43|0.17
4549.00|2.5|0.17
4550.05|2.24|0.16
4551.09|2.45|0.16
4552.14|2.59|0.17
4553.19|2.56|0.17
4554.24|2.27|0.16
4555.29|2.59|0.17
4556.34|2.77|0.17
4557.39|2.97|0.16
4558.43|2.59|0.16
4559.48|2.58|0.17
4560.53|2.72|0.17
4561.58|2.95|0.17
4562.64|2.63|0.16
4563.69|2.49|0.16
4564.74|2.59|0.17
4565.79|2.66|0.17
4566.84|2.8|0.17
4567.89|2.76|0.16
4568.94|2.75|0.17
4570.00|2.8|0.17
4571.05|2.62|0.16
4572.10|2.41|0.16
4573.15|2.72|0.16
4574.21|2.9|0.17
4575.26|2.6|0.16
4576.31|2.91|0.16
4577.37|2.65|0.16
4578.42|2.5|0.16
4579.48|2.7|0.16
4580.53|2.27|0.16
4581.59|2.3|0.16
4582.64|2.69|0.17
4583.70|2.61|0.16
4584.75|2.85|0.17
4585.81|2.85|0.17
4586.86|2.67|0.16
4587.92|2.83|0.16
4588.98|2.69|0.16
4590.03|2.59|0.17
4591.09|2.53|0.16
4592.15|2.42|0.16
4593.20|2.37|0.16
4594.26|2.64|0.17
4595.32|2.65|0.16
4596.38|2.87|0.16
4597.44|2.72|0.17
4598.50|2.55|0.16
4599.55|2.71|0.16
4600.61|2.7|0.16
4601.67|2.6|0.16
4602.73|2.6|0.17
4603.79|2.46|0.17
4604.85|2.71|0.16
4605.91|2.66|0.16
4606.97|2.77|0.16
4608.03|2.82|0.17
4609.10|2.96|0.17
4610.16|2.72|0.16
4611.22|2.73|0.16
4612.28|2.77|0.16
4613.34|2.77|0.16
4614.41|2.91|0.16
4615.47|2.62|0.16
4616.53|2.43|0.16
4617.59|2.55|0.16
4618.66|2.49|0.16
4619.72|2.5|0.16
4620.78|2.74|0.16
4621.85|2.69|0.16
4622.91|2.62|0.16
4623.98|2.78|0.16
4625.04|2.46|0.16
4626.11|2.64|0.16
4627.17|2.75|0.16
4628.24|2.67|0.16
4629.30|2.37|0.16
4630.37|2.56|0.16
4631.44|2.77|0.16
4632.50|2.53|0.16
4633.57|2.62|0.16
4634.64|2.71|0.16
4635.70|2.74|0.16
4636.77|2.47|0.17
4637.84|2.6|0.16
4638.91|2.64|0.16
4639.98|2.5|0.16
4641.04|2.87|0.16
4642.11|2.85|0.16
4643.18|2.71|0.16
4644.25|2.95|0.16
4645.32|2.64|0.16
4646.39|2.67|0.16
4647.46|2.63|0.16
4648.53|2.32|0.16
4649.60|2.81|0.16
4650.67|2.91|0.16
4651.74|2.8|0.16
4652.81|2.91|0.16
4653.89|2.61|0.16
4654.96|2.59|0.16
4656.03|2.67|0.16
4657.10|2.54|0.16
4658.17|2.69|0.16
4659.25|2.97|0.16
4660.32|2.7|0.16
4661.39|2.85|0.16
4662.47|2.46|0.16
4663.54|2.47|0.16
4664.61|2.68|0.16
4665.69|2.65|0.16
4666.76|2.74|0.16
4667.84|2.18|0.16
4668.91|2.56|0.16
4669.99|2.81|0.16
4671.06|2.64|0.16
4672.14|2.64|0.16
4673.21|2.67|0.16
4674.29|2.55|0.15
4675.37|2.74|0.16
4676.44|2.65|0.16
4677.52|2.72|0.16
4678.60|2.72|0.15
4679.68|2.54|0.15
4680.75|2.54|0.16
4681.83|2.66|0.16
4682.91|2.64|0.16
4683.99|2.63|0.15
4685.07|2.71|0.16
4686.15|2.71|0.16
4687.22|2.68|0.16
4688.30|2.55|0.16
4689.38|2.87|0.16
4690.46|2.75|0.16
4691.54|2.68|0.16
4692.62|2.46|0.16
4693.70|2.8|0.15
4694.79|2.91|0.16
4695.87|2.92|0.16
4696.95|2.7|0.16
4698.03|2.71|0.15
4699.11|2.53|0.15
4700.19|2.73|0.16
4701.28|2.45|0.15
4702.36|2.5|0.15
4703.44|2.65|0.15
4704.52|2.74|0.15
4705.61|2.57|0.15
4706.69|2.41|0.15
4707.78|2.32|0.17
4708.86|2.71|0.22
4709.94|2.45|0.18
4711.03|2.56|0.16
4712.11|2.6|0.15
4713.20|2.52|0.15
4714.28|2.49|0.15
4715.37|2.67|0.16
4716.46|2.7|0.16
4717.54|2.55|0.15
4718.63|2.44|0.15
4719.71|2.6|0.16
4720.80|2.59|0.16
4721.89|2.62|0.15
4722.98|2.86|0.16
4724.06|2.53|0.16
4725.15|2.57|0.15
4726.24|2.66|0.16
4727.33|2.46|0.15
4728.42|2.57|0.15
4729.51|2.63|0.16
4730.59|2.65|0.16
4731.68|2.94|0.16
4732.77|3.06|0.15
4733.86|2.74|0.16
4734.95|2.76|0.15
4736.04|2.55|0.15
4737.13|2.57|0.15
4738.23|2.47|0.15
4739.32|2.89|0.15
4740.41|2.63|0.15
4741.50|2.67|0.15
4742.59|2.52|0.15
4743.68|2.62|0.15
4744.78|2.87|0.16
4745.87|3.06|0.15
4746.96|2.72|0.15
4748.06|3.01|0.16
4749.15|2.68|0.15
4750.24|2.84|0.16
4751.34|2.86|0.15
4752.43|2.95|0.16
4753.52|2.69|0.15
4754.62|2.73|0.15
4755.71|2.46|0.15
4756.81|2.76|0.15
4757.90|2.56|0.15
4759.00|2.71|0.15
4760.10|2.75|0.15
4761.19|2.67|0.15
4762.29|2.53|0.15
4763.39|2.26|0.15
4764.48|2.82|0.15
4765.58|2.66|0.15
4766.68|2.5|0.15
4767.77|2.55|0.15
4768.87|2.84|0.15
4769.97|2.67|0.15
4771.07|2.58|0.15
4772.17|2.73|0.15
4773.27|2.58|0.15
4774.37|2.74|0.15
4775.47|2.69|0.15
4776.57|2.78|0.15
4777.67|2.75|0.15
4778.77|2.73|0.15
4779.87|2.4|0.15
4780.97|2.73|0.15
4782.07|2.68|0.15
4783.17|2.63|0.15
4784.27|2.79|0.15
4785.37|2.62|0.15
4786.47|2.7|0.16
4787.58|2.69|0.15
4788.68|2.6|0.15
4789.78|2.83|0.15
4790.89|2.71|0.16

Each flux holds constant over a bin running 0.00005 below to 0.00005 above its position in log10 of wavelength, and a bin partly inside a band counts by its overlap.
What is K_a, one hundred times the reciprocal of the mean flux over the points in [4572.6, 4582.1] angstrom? 38.2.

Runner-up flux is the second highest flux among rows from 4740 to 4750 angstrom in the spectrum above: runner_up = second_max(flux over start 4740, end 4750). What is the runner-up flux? 3.01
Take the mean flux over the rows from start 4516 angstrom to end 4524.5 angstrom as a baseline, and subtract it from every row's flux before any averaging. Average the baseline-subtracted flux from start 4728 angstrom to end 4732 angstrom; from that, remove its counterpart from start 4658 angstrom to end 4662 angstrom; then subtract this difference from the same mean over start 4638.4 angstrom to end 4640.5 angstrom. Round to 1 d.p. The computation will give 0.1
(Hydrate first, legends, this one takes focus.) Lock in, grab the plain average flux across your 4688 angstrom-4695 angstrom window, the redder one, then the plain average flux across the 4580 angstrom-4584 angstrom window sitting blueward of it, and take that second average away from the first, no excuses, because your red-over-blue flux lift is 0.25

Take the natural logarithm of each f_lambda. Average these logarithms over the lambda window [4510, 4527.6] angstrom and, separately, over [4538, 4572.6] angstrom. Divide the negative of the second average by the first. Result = -1.012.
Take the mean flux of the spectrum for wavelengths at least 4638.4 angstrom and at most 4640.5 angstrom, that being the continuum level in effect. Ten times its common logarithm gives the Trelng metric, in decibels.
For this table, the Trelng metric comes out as 4.10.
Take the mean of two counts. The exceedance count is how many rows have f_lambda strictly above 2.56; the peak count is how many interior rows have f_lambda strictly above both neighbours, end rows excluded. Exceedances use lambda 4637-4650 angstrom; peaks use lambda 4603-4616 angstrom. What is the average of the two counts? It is 6.50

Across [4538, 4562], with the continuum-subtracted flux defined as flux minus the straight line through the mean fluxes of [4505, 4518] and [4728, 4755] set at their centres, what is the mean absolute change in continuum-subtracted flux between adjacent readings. 0.18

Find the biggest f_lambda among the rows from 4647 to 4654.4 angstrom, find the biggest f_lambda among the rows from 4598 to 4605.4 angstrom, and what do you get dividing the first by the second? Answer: 1.07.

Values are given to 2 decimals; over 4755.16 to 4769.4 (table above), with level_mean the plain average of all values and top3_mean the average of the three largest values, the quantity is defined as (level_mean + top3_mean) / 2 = 2.71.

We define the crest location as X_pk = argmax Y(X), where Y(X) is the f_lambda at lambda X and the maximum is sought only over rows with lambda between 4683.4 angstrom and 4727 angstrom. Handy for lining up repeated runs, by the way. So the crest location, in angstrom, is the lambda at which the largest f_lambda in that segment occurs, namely 4695.87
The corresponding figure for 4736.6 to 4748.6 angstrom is 4745.87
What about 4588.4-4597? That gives 4596.38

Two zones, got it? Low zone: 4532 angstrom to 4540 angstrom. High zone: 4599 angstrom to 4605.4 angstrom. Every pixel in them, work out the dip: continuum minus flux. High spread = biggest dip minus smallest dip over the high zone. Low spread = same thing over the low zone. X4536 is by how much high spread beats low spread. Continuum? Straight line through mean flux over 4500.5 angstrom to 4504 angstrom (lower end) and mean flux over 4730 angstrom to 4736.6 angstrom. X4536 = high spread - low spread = -0.36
